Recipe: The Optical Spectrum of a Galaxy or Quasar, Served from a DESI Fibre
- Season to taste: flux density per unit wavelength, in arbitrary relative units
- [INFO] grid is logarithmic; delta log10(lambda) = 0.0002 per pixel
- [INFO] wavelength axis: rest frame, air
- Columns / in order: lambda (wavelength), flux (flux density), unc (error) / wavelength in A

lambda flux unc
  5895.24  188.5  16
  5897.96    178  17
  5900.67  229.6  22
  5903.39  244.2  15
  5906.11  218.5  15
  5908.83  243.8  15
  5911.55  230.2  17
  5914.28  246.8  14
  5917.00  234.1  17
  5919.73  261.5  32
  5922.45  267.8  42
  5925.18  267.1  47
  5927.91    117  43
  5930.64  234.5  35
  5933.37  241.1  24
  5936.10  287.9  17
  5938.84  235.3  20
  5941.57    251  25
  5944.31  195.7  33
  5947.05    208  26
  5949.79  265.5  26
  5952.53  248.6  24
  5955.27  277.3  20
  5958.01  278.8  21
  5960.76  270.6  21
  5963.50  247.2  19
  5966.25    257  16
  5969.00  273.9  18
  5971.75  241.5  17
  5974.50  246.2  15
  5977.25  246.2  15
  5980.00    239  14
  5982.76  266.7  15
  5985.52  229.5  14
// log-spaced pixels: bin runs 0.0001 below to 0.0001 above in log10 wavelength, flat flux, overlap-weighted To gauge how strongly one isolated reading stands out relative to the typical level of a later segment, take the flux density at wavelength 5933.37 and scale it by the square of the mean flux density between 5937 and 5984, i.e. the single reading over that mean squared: 0.0039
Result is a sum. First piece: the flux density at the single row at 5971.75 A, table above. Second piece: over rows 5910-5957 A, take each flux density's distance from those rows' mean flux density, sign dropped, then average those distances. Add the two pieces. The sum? 267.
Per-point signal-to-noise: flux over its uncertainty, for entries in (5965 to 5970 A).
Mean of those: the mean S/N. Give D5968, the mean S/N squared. 245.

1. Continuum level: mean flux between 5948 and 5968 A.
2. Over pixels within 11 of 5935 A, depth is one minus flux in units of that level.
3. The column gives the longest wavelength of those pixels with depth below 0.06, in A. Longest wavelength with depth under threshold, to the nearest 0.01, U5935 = 5941.57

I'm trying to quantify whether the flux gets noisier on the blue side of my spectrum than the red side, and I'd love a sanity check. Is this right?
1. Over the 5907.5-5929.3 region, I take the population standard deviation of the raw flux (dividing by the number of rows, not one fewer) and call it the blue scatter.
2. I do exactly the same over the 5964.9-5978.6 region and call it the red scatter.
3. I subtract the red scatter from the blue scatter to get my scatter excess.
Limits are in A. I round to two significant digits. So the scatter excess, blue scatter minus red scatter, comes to 34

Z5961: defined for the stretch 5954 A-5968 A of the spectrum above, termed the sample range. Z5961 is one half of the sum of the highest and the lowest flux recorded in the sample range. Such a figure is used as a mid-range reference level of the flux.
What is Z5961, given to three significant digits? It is 263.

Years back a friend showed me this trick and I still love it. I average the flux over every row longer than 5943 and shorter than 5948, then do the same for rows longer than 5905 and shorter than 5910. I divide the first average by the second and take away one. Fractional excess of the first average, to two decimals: -0.13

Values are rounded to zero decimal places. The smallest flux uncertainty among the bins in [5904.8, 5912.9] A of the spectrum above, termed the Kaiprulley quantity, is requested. 15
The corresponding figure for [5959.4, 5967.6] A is 16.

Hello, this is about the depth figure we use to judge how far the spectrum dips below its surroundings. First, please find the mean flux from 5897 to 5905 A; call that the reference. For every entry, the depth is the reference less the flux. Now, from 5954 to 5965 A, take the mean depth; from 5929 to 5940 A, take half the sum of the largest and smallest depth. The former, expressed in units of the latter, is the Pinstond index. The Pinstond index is 1.2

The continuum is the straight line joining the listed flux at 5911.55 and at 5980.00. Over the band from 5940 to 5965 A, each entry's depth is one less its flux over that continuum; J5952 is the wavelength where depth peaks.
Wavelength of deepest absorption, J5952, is 5944.31 A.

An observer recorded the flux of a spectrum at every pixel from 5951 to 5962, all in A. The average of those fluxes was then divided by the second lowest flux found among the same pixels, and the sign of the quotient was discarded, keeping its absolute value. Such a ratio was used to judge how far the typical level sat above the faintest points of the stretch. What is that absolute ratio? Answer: 0.99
